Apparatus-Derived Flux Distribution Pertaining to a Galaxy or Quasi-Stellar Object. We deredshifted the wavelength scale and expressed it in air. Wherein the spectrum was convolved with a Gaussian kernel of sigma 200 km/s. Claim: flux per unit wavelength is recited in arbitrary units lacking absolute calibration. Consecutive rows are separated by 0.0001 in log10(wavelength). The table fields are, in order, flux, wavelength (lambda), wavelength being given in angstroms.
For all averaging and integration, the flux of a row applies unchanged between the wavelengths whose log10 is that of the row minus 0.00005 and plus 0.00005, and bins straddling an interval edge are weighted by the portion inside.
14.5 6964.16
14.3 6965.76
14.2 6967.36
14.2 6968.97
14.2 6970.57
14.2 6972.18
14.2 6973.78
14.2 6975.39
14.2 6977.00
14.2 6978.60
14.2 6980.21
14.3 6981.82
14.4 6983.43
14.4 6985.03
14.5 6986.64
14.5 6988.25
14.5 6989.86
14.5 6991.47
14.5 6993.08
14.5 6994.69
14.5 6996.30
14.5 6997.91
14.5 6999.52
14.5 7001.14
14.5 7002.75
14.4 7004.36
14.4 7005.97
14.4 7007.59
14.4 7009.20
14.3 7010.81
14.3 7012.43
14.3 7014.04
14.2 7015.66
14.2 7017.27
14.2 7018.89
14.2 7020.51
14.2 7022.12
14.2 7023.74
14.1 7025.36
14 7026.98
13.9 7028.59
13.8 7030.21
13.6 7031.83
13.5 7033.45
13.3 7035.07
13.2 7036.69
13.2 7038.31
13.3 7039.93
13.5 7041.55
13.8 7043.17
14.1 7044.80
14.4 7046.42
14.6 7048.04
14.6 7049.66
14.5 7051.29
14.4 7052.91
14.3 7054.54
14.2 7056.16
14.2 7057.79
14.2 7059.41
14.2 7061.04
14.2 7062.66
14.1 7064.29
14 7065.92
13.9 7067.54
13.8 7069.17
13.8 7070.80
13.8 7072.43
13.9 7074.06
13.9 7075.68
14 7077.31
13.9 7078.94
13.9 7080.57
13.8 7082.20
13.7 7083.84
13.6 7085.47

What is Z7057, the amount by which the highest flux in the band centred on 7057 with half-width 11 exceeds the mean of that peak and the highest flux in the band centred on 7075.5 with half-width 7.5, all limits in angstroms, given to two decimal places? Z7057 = 0.30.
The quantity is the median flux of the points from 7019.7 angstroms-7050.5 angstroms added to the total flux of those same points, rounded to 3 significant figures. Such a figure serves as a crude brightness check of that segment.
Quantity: 277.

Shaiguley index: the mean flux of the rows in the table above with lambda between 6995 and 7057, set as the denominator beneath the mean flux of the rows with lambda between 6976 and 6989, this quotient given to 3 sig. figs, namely 1.02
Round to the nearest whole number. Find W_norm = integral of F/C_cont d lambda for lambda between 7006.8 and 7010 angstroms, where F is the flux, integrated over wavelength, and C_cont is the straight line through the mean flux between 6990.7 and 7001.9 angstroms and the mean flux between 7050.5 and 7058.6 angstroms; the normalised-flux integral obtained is 3 angstroms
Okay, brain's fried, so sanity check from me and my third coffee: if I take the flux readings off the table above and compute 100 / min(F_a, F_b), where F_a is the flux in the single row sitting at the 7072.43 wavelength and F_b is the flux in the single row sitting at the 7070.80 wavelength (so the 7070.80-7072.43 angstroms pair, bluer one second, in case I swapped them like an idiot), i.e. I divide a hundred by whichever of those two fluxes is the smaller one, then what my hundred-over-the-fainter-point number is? 7.25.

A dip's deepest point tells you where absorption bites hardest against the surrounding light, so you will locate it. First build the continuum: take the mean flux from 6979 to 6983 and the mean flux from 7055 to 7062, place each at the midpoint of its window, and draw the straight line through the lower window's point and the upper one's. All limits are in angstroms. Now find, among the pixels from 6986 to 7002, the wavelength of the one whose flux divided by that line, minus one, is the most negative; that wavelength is 6986.64 angstroms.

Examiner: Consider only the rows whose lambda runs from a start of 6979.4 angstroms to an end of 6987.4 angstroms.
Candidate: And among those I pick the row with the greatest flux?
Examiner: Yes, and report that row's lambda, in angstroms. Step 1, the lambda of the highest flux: 6986.64 angstroms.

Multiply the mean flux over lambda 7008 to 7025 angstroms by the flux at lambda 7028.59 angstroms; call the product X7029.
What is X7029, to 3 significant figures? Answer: 198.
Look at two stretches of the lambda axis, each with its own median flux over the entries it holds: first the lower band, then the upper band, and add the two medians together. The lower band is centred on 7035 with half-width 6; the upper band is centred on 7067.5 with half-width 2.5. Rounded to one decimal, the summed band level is 27.2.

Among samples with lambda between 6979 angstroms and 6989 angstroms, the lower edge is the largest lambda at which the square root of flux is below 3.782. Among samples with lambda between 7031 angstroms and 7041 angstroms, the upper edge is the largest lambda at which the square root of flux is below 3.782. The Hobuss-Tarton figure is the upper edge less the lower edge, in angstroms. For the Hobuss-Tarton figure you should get 58.1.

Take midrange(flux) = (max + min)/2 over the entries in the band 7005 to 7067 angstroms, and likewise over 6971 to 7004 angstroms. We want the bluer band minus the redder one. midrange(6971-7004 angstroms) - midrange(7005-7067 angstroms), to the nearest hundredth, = 0.45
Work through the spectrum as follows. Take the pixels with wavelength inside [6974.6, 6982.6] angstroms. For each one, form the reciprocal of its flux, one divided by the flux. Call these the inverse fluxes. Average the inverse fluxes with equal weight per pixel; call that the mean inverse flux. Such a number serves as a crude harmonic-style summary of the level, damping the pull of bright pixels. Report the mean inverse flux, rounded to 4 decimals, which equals 0.0703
